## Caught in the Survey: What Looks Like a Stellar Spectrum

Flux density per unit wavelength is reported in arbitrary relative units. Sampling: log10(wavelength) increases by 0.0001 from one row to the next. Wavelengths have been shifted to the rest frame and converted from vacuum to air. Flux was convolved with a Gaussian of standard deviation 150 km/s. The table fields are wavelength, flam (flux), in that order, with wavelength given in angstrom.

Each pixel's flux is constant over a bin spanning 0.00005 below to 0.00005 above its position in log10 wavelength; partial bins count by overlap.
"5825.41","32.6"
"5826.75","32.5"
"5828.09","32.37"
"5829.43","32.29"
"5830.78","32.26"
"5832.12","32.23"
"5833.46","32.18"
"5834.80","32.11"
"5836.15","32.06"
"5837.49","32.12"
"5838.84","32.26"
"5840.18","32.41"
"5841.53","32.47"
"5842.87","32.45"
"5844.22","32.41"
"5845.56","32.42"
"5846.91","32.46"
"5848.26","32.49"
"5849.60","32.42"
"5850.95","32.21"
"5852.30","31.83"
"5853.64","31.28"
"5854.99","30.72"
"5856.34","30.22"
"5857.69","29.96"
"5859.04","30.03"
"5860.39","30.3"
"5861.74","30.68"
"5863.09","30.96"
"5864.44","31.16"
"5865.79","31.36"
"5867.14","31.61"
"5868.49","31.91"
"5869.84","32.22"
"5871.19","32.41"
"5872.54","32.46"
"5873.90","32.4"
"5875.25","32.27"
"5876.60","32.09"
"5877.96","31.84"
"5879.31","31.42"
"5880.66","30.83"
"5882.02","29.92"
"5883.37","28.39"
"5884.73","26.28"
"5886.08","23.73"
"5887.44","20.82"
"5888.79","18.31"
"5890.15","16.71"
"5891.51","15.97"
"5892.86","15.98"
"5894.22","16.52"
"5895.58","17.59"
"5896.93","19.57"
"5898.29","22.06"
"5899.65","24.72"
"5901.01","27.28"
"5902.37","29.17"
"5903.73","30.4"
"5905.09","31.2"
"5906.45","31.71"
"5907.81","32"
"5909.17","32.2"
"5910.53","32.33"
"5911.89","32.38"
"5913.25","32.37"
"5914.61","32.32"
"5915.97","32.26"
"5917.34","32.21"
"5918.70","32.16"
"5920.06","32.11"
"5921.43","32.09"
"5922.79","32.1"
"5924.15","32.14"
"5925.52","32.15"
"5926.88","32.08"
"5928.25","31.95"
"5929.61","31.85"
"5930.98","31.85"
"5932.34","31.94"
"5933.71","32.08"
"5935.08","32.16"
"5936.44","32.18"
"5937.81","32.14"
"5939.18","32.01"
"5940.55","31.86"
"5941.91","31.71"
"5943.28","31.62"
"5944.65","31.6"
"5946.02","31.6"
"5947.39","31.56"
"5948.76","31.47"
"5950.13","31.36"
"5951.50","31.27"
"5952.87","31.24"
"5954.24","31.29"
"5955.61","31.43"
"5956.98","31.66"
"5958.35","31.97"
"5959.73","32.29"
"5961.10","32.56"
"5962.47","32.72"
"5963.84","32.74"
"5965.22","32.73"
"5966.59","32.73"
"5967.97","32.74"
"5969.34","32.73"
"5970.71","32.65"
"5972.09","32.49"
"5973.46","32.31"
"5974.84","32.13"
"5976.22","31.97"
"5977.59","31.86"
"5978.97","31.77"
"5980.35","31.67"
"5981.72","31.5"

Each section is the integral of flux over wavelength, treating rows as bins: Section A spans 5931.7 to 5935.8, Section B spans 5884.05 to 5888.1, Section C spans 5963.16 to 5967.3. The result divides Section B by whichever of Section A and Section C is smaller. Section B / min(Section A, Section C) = 0.73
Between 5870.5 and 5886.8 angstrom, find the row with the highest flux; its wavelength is 5872.54 angstrom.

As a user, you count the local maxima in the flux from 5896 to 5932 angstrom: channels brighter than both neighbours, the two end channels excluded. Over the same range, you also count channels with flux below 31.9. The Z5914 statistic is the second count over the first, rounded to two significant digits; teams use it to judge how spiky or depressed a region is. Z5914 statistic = 5.0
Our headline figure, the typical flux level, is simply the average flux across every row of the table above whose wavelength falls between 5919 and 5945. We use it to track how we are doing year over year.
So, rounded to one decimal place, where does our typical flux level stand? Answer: 32.0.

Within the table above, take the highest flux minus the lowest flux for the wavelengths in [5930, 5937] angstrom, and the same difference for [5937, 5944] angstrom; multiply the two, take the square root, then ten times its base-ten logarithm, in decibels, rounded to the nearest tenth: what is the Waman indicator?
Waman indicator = -3.8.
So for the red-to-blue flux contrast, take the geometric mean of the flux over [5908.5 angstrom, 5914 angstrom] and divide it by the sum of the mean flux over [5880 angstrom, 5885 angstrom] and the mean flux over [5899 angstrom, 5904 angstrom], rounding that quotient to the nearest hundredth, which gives 0.57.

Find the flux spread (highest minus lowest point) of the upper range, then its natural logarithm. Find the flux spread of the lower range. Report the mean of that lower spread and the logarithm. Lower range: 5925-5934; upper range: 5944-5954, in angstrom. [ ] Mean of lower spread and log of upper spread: -0.4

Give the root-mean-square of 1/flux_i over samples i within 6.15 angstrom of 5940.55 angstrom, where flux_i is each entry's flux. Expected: 0.0314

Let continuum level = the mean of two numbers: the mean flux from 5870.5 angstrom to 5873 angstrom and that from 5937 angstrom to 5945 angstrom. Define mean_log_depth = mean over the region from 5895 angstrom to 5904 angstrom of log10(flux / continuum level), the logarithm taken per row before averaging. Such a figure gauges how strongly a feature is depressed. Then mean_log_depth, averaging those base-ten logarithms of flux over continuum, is -0.13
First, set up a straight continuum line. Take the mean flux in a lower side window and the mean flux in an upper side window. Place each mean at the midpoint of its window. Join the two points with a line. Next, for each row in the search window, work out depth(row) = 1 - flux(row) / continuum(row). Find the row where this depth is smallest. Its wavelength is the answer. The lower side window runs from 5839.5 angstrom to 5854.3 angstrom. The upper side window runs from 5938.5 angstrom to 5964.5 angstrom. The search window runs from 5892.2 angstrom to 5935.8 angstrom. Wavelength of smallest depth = 5911.89 angstrom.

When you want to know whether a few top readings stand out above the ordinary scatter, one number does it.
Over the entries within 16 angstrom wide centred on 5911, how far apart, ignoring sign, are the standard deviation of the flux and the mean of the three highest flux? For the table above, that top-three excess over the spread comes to 31.8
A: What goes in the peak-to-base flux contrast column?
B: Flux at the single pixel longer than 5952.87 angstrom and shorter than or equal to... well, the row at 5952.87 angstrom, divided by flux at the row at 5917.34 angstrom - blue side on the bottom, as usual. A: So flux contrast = 0.970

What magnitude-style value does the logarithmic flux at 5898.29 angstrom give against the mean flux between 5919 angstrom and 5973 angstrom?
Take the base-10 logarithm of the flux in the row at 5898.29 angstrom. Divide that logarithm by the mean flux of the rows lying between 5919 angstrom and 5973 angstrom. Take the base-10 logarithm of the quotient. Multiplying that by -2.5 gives 3.4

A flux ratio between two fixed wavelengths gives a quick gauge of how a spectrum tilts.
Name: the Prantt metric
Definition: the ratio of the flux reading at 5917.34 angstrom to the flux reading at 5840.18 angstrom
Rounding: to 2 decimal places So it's 0.99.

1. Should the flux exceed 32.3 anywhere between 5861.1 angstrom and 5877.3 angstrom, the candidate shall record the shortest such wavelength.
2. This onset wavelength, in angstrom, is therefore 5871.19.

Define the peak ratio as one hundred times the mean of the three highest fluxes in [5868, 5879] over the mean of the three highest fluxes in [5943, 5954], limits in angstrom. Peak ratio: 103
